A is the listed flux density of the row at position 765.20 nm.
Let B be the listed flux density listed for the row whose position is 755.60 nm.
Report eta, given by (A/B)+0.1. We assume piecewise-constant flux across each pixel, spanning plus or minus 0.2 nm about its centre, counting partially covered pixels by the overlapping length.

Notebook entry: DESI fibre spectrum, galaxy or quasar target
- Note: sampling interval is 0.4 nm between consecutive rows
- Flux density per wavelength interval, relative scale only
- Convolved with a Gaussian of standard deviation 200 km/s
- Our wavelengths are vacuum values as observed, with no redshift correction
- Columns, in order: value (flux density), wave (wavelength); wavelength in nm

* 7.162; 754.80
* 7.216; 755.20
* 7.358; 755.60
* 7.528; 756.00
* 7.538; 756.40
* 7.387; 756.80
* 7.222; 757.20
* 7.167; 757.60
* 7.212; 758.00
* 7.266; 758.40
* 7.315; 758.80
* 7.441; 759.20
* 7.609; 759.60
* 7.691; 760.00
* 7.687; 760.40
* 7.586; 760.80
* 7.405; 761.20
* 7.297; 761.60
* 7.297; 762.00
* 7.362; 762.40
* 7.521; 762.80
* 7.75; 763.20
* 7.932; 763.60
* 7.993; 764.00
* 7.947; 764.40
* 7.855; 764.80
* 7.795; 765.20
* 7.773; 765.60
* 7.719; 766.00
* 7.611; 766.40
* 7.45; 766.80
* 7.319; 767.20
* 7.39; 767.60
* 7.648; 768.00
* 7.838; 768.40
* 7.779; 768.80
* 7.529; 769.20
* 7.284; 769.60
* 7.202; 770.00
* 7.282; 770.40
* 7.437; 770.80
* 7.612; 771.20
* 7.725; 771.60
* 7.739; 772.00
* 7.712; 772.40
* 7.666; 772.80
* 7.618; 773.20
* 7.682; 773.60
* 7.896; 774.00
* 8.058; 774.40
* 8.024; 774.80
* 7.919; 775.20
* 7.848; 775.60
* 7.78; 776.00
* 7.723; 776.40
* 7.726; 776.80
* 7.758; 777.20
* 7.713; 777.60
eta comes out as 1.16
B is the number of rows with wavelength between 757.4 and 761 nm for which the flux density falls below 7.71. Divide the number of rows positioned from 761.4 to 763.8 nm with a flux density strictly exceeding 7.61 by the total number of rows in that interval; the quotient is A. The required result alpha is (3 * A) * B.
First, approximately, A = 0.33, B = 9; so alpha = 9.0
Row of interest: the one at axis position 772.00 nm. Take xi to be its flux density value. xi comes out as 7.739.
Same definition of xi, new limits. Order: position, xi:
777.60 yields 7.713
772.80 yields 7.666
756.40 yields 7.538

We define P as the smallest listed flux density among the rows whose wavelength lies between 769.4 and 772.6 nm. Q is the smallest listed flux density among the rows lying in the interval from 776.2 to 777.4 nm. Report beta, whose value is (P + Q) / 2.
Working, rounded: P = 7.202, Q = 7.723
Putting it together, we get 7.46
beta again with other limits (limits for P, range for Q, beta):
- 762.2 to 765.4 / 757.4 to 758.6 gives 7.26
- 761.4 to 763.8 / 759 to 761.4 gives 7.35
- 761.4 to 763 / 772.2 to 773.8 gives 7.46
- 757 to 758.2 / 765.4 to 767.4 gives 7.24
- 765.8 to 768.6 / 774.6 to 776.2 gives 7.55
